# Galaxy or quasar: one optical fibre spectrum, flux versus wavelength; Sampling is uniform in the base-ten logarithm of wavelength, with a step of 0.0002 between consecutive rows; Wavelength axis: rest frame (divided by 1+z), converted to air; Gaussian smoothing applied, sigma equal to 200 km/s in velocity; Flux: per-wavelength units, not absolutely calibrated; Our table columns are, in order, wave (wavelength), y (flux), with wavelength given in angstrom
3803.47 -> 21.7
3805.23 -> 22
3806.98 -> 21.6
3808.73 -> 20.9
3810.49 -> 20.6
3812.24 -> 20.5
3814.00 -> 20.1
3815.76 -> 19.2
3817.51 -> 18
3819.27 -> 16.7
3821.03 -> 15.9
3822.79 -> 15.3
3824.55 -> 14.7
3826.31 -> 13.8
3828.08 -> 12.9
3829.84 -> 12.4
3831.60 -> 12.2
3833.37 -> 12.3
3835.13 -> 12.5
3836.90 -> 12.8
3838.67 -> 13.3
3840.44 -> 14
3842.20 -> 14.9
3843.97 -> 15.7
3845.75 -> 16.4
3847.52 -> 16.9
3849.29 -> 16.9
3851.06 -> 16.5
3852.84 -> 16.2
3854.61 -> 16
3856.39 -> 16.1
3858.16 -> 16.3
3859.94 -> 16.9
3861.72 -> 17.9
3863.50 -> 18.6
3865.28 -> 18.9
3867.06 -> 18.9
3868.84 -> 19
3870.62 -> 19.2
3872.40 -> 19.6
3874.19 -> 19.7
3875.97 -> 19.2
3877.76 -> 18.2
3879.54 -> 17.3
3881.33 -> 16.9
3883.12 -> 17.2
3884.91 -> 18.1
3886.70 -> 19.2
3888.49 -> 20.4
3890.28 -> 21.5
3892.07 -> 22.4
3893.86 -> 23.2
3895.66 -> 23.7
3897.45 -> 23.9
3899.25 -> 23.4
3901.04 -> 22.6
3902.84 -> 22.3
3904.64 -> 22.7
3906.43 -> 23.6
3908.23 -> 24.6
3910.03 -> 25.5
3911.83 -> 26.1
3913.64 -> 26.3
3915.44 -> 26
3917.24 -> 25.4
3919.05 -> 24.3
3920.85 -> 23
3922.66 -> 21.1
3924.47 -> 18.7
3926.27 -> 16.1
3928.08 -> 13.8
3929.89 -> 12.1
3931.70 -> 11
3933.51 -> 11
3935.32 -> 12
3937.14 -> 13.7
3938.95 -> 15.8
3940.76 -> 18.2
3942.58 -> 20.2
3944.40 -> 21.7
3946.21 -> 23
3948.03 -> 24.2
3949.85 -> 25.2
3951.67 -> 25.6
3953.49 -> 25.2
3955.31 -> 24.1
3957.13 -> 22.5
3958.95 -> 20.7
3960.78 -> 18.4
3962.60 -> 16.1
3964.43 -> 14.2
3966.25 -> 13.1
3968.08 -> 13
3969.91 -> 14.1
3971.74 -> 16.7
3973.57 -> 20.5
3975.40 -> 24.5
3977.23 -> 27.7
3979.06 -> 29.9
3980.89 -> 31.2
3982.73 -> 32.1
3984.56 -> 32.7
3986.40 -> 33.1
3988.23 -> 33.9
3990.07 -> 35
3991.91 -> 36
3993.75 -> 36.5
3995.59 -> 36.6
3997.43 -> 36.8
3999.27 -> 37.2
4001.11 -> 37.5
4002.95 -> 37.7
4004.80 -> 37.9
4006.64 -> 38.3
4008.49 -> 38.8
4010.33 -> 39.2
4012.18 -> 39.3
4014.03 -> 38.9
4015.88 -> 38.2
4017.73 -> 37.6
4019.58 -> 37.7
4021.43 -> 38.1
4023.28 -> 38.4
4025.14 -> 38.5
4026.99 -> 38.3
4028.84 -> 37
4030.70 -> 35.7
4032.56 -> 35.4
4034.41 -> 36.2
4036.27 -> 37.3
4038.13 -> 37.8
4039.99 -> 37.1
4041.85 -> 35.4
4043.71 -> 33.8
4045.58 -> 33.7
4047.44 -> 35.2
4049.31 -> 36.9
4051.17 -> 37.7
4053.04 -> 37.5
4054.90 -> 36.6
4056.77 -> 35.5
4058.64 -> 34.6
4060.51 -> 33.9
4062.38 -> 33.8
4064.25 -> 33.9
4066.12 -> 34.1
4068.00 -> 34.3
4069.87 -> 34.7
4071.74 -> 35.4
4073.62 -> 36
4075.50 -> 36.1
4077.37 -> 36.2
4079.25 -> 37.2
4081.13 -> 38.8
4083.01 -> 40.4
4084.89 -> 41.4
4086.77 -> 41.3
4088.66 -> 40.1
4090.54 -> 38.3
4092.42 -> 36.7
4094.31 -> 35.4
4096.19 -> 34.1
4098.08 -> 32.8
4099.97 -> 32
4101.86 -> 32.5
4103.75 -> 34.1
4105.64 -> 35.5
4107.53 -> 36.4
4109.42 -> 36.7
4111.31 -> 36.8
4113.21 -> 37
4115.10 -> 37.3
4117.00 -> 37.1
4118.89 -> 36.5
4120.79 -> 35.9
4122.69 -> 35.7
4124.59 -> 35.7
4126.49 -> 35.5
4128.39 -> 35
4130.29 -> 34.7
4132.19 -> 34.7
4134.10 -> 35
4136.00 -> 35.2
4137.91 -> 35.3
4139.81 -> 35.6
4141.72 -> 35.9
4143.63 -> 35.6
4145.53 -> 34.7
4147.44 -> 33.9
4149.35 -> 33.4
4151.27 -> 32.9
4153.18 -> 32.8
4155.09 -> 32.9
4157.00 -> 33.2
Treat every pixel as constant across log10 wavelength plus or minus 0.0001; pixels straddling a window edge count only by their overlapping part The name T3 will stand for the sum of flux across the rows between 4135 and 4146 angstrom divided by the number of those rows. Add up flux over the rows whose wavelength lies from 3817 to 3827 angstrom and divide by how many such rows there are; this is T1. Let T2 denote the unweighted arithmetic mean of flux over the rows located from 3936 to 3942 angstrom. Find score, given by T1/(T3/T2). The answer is 7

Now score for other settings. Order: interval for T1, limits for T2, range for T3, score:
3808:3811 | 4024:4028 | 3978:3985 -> 25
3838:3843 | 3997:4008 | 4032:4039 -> 14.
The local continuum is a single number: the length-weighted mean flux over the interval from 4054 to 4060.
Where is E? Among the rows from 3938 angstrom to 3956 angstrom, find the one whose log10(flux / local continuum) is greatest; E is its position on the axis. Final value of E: 3951.67 angstrom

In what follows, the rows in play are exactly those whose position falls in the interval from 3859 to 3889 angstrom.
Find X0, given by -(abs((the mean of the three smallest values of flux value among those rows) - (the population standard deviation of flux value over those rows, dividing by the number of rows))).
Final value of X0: -16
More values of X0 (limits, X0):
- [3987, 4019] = -34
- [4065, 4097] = -32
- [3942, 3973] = -9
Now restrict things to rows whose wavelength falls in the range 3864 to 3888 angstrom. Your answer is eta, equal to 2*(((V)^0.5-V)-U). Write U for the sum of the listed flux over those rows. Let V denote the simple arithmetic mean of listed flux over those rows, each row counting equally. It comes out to -511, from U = 241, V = 19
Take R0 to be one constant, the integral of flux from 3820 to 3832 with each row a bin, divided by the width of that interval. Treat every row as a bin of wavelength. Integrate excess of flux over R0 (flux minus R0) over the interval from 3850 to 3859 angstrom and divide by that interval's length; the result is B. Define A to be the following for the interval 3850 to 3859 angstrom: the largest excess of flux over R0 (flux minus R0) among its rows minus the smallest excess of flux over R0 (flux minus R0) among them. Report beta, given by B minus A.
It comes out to 2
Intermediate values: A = 0.5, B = 2.2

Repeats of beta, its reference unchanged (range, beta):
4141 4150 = 18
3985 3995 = 17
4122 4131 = 20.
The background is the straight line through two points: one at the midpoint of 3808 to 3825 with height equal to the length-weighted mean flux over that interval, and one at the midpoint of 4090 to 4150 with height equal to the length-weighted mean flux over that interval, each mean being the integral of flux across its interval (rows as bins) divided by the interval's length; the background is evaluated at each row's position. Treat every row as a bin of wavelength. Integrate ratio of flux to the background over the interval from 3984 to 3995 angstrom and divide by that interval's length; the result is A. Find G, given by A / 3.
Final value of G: 0.41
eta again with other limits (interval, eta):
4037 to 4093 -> -2250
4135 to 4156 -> -813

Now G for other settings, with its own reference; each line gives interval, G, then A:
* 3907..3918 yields 0.36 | 1.1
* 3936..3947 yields 0.24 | 0.7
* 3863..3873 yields 0.30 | 0.9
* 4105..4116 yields 0.35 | 1.1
